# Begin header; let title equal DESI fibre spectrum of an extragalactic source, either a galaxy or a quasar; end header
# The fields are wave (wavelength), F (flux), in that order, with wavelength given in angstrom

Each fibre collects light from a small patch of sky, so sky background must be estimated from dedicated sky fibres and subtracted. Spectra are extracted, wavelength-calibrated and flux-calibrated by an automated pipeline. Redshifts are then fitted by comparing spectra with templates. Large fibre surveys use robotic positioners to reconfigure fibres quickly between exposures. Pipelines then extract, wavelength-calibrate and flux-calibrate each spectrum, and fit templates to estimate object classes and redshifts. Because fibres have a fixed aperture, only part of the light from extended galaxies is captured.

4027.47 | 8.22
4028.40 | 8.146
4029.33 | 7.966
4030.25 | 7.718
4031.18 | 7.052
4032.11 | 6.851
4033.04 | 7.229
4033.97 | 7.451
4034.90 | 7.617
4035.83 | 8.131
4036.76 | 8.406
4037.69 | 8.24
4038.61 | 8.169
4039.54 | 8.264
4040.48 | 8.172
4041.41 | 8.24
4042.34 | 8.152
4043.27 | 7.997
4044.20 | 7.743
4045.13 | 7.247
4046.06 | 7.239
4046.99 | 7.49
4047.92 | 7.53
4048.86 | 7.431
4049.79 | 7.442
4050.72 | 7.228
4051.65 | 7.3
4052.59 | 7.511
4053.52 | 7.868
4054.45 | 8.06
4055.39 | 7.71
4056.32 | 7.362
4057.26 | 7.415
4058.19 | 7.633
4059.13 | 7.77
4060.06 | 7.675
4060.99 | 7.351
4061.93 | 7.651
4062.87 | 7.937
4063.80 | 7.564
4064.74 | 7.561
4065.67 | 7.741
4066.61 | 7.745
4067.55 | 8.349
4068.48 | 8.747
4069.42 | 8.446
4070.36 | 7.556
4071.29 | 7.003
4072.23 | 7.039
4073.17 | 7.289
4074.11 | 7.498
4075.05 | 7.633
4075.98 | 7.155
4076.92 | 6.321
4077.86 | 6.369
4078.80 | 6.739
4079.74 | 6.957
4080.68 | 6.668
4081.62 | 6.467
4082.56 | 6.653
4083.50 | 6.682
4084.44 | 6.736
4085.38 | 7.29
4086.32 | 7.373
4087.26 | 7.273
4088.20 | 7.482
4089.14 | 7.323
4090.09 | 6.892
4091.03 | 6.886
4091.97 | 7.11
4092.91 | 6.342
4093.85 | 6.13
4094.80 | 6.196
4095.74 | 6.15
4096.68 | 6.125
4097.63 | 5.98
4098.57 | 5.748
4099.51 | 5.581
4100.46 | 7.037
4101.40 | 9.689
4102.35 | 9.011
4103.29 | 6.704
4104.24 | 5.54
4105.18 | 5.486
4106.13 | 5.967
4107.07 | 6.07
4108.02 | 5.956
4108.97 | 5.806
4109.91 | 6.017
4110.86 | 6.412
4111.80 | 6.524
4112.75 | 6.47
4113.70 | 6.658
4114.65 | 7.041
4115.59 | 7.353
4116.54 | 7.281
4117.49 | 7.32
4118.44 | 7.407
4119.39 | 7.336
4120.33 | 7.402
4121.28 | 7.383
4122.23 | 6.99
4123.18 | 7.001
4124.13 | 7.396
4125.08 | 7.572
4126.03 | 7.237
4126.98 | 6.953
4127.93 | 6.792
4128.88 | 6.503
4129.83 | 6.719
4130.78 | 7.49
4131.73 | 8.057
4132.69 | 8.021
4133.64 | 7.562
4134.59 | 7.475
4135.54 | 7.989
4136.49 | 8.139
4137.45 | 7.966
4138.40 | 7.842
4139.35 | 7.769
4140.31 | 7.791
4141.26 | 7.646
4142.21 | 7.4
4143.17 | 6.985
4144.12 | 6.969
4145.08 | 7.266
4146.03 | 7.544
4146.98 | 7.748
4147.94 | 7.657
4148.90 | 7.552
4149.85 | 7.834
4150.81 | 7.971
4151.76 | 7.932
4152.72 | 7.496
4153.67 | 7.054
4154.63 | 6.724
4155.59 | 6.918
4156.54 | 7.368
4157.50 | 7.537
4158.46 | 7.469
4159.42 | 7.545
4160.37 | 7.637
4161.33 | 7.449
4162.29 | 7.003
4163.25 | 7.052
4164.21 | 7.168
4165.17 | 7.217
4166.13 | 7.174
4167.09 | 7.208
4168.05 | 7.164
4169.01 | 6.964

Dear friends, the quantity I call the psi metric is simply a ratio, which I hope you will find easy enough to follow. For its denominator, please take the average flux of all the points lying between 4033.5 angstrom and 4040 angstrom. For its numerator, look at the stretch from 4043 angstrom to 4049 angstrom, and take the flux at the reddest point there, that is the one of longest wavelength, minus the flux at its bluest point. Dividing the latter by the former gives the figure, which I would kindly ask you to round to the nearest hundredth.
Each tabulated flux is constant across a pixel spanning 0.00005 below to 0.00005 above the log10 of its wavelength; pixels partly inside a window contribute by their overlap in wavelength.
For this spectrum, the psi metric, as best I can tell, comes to -0.07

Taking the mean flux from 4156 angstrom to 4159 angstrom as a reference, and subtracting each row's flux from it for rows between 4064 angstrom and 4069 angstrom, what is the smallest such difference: -1.3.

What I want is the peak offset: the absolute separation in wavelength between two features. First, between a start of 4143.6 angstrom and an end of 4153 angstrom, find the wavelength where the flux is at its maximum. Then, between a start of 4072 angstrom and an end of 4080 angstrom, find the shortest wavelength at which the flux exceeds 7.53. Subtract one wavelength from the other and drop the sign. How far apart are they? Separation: 75.8 angstrom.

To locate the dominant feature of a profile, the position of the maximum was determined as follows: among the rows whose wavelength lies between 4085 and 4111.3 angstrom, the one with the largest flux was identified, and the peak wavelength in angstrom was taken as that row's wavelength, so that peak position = 4101.40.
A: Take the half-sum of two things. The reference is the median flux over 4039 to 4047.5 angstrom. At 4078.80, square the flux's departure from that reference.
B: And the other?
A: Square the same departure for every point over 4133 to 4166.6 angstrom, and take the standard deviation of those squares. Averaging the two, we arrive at 1.00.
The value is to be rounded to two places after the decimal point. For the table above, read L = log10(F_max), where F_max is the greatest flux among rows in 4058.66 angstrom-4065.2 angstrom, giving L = 0.90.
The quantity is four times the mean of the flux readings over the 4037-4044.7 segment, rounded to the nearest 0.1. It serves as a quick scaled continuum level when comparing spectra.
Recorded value 32.5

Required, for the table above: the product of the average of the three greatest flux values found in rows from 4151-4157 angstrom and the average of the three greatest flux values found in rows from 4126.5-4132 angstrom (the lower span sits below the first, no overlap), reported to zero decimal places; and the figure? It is 57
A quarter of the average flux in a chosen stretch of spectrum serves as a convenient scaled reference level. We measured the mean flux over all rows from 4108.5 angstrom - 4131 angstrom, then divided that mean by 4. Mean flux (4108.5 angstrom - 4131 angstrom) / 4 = 1.74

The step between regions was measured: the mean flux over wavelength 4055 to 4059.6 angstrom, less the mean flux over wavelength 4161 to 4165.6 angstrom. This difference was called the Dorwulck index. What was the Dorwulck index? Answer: 0.4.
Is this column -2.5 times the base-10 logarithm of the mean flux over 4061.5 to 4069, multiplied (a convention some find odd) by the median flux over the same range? -17.4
